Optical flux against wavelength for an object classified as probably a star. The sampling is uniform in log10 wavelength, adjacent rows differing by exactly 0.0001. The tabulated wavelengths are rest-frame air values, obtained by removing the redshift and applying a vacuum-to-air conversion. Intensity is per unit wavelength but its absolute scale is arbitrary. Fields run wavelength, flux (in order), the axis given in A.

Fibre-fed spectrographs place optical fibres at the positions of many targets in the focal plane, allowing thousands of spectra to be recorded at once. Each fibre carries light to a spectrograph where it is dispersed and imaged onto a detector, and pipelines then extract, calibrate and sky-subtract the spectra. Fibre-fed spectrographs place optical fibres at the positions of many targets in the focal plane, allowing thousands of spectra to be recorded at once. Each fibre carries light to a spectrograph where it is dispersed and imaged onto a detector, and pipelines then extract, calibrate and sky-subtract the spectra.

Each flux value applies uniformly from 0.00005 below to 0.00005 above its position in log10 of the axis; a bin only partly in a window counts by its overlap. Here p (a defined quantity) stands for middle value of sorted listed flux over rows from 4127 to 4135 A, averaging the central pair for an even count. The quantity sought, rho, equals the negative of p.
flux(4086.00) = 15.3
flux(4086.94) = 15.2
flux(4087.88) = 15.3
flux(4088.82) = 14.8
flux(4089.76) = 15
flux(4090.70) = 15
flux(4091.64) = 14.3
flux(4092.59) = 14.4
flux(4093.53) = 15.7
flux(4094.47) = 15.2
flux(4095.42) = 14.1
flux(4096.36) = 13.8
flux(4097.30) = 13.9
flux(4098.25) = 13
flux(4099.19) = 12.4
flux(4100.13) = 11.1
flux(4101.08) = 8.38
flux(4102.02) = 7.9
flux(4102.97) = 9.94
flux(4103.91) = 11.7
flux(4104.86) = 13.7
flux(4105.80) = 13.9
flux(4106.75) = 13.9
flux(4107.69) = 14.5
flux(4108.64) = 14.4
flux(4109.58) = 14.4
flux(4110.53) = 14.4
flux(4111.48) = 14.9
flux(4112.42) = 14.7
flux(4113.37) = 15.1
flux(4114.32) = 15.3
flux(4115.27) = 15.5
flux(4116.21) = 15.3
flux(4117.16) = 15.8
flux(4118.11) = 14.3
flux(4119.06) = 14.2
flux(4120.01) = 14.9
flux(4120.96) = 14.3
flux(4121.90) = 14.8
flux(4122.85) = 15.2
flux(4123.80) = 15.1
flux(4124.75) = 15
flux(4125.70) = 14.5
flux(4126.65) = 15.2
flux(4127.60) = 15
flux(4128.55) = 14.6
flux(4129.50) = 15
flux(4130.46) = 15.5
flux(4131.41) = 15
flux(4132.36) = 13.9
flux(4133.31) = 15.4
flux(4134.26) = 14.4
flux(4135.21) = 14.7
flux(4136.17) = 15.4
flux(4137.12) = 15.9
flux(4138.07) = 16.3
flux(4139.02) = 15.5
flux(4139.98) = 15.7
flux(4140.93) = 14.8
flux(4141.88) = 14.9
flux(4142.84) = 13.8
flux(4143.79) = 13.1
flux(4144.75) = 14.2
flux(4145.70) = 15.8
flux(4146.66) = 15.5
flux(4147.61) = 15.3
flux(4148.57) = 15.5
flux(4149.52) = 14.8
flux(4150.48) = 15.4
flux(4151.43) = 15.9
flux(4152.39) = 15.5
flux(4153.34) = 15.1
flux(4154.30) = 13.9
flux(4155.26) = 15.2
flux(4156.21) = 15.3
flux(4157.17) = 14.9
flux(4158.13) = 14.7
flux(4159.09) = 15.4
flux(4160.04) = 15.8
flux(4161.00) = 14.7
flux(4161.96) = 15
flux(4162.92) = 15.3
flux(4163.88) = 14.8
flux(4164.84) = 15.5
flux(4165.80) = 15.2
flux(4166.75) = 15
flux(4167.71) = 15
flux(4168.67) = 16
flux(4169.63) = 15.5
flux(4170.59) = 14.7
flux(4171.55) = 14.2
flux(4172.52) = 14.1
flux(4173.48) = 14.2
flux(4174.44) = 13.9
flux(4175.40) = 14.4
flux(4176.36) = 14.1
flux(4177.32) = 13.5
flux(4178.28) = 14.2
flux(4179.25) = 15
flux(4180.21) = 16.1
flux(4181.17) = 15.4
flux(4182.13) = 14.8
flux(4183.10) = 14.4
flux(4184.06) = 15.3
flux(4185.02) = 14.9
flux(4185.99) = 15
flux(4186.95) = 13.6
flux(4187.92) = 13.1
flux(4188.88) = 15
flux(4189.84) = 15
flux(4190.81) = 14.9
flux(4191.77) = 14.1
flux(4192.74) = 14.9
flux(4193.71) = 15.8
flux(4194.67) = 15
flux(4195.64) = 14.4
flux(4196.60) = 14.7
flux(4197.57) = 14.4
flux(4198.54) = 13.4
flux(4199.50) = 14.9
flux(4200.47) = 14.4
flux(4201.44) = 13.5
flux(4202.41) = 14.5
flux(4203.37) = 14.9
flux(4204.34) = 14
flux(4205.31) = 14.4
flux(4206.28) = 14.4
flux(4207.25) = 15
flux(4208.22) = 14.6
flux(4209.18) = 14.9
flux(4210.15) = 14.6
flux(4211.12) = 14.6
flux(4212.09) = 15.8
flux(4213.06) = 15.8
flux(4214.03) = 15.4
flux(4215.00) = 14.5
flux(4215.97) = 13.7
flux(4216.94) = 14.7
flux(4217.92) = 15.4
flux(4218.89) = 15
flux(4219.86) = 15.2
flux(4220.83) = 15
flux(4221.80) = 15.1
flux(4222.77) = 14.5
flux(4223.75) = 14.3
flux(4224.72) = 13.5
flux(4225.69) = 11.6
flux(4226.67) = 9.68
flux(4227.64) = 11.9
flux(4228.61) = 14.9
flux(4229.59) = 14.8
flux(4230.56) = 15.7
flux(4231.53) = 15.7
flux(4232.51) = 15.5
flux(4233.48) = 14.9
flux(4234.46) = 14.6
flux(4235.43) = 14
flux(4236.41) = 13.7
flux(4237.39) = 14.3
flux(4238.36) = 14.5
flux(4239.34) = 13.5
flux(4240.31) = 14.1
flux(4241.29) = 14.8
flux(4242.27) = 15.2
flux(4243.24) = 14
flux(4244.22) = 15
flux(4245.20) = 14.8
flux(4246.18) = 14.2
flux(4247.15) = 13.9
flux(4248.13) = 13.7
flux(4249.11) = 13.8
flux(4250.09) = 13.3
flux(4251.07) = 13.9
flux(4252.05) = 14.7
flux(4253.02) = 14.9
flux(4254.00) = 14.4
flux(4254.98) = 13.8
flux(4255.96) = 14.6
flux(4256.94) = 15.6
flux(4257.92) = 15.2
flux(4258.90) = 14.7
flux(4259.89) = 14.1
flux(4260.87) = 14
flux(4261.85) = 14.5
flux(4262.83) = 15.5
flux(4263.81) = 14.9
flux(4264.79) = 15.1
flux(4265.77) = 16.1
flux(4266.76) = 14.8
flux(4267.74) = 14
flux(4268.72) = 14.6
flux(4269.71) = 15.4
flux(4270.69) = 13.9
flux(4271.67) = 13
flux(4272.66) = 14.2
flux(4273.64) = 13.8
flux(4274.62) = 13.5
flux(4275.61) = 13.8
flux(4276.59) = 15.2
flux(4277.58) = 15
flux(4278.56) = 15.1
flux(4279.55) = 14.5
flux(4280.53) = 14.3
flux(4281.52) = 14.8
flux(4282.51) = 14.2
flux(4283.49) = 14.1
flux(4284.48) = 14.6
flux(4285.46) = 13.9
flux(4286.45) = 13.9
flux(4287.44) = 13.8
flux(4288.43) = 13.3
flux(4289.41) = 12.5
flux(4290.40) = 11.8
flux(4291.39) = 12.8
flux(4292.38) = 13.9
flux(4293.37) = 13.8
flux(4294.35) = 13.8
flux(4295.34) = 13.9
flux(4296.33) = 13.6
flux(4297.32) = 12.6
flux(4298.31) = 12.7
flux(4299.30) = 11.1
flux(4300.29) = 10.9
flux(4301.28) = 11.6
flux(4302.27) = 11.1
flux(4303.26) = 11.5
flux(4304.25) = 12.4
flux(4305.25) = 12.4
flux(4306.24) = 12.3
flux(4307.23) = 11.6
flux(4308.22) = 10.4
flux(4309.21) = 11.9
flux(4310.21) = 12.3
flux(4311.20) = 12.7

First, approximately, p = 15.0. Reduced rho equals -15.0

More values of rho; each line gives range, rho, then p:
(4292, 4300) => -13.7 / 13.7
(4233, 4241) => -14.2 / 14.2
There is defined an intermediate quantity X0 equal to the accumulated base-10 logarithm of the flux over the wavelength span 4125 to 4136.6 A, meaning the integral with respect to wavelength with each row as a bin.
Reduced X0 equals 13.6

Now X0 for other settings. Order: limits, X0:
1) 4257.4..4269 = 13.6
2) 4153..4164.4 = 13.4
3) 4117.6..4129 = 13.3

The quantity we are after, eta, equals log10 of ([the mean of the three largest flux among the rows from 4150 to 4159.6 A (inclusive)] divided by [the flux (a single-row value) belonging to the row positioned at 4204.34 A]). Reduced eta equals 0.05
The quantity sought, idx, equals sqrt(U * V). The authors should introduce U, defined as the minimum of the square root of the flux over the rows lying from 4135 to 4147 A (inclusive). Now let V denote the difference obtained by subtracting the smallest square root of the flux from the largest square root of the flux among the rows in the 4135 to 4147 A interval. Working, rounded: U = 3.62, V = 0.42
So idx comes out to 1.23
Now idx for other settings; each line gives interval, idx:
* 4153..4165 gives 0.96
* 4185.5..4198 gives 1.13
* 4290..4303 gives 1.19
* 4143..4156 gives 1.15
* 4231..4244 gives 1.03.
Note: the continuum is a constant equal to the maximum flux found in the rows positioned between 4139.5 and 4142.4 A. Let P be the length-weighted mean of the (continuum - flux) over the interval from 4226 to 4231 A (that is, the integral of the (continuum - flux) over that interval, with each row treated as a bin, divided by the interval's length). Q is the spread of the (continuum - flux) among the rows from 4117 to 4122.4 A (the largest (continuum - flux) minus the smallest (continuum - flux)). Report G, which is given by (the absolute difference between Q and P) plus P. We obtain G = 3.17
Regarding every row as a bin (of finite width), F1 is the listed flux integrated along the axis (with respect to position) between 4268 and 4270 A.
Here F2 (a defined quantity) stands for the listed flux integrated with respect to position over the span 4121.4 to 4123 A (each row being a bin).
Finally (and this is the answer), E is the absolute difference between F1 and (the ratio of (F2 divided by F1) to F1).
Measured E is 29.6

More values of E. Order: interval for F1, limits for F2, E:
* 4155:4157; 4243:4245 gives 30.4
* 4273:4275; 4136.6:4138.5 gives 27.5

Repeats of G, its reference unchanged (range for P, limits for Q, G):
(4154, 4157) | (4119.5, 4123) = 0.90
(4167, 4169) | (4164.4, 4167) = 0.50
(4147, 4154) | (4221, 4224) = 0.80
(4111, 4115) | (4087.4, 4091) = 0.85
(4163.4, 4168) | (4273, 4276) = 0.89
